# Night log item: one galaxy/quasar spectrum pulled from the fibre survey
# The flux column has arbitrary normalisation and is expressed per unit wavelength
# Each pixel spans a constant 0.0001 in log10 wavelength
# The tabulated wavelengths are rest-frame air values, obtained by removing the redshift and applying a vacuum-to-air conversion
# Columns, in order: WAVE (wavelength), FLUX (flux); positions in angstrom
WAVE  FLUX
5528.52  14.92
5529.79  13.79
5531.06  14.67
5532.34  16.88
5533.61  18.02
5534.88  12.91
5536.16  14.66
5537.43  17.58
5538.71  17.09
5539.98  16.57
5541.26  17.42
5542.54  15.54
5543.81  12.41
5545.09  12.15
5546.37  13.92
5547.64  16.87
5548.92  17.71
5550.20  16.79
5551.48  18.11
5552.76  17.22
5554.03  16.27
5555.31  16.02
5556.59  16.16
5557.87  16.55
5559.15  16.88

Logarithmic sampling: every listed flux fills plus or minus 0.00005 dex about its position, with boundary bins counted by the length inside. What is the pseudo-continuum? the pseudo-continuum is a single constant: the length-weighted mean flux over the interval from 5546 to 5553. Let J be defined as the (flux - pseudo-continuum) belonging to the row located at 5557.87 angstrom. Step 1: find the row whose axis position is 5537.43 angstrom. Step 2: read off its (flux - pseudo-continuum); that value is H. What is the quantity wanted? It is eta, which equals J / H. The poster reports -0.4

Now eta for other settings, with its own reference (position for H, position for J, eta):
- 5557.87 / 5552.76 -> -1.2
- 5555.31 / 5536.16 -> 2.6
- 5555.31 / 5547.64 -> 0.0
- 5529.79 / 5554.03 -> 0.2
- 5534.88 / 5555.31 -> 0.2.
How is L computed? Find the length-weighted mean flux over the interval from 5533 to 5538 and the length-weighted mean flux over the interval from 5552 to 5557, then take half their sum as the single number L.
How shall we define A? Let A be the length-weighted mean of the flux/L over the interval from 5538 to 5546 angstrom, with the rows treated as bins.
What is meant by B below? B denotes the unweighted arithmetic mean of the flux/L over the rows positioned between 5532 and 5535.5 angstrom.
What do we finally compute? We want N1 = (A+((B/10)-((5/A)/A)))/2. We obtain -2.31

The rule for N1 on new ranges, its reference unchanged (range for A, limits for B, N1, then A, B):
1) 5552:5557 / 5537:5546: -1.83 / 1.02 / 0.96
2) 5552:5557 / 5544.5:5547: -1.84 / 1.02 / 0.81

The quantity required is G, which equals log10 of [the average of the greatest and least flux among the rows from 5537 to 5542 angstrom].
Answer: 1.23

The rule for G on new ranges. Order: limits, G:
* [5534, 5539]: 1.18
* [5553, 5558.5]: 1.21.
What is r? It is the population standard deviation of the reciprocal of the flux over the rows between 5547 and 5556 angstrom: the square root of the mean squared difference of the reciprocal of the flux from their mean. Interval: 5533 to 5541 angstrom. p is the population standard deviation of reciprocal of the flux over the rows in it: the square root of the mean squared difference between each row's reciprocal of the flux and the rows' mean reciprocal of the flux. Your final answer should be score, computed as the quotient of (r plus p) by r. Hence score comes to 4.24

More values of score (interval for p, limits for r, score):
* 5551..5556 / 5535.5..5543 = 1.70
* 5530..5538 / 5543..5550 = 1.73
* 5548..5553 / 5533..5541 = 1.21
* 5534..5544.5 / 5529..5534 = 2.27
